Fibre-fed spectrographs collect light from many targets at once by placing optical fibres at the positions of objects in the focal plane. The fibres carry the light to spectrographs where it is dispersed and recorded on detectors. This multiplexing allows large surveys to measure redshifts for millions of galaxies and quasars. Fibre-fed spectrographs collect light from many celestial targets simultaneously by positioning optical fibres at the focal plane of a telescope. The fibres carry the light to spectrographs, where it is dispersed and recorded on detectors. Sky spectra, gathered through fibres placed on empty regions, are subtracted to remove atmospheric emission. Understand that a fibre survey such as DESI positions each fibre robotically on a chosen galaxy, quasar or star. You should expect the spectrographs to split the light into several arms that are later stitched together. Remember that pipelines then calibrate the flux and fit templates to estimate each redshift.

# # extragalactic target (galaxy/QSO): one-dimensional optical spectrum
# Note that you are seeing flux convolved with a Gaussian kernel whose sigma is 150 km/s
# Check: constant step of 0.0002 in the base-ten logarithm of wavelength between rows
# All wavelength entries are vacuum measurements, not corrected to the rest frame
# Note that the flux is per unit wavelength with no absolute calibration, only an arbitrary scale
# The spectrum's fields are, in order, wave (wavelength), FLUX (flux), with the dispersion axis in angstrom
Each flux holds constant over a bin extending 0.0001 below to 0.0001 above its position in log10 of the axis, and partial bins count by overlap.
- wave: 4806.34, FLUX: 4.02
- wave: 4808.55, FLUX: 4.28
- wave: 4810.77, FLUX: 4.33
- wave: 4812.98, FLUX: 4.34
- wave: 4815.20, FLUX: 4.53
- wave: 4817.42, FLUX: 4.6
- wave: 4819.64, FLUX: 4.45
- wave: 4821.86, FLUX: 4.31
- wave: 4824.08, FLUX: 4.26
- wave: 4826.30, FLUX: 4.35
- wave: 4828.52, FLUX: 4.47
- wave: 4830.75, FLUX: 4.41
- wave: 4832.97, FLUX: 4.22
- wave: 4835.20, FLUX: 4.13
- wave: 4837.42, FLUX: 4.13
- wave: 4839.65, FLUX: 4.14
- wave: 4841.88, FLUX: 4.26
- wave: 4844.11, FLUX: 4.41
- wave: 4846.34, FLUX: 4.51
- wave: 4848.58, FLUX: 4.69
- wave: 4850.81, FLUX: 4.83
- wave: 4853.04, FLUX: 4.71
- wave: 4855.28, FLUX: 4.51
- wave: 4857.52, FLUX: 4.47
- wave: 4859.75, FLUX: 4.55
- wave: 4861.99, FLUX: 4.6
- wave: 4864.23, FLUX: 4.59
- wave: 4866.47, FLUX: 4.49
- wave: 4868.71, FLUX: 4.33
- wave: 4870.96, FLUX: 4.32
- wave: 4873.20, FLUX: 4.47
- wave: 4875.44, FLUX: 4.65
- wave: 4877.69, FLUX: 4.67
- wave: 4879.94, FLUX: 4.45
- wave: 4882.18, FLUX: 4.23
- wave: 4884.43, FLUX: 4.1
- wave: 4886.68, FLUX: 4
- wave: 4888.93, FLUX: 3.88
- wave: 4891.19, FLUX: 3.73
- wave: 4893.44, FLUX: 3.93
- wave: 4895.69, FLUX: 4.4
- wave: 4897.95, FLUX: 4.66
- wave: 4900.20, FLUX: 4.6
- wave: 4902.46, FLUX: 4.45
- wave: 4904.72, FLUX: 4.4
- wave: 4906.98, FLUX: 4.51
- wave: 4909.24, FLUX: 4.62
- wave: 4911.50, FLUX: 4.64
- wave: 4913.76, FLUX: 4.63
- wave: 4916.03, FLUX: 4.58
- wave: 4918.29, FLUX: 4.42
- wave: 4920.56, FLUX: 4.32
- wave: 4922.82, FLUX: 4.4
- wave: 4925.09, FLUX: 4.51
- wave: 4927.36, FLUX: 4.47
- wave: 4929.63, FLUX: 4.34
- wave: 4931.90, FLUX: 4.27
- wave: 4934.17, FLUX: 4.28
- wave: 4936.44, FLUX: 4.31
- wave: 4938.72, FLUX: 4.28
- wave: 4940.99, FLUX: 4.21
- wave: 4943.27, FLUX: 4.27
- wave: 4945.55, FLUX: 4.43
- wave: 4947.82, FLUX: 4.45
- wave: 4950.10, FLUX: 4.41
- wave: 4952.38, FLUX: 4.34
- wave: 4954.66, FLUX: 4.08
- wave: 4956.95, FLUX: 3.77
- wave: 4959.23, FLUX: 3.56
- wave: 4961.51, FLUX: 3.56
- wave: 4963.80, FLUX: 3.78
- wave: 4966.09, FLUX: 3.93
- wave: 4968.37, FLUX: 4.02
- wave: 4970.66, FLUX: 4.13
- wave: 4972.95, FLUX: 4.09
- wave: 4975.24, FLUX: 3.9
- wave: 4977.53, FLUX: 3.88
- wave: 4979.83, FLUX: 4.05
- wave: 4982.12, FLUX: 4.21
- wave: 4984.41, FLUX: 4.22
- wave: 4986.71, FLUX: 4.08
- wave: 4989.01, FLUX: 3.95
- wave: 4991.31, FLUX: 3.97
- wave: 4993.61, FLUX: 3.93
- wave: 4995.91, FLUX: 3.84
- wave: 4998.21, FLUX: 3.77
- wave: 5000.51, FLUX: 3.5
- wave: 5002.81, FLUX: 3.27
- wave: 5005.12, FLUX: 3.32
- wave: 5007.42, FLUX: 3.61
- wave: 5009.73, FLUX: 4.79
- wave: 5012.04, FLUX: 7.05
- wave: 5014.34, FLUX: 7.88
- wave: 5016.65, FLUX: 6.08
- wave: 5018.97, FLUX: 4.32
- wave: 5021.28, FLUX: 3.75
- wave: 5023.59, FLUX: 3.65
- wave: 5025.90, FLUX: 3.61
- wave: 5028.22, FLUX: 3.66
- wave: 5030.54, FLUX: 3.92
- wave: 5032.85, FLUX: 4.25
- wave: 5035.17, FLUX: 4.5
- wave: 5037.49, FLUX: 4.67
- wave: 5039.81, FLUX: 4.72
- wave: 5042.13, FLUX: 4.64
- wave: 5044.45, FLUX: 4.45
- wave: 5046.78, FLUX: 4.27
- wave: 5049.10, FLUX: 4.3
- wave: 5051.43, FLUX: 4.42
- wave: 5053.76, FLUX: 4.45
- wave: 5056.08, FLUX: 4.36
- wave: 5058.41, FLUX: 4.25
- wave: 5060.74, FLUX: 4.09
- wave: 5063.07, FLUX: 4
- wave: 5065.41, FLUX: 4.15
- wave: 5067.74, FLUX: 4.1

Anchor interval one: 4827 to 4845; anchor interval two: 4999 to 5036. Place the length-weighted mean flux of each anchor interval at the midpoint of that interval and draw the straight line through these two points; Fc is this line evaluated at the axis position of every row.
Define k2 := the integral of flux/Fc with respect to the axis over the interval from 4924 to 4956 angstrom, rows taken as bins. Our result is 31.7 angstrom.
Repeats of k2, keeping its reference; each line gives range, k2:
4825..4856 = 32.0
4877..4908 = 30.7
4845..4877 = 33.9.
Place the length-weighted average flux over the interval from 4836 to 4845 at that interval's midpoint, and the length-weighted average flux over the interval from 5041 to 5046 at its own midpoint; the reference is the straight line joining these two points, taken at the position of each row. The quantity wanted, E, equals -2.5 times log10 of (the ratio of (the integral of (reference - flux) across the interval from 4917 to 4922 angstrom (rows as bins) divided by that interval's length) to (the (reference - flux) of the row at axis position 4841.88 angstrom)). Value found -0.26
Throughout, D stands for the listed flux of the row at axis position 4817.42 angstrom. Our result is 4.6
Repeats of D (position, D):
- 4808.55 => 4.28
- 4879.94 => 4.45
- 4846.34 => 4.51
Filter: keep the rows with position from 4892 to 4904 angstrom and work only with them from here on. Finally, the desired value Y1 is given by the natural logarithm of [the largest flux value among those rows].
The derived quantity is 1.54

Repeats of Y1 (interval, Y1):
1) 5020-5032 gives 1.37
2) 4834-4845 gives 1.48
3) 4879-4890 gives 1.49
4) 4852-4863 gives 1.55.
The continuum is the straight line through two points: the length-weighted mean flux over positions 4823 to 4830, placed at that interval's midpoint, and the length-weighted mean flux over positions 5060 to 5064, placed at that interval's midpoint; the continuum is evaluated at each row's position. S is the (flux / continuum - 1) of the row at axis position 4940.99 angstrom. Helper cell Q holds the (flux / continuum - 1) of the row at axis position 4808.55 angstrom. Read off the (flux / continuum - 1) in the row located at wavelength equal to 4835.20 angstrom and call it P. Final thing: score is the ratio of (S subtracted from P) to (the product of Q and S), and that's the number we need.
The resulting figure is 3866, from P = -0.05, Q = -0.024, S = 0.00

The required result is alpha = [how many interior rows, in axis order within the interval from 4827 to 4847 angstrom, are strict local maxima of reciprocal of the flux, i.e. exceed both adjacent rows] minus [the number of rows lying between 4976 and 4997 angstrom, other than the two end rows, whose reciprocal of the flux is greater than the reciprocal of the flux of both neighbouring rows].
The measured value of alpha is -1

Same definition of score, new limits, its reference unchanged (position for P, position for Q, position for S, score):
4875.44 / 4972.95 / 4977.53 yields 125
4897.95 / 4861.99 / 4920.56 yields 55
